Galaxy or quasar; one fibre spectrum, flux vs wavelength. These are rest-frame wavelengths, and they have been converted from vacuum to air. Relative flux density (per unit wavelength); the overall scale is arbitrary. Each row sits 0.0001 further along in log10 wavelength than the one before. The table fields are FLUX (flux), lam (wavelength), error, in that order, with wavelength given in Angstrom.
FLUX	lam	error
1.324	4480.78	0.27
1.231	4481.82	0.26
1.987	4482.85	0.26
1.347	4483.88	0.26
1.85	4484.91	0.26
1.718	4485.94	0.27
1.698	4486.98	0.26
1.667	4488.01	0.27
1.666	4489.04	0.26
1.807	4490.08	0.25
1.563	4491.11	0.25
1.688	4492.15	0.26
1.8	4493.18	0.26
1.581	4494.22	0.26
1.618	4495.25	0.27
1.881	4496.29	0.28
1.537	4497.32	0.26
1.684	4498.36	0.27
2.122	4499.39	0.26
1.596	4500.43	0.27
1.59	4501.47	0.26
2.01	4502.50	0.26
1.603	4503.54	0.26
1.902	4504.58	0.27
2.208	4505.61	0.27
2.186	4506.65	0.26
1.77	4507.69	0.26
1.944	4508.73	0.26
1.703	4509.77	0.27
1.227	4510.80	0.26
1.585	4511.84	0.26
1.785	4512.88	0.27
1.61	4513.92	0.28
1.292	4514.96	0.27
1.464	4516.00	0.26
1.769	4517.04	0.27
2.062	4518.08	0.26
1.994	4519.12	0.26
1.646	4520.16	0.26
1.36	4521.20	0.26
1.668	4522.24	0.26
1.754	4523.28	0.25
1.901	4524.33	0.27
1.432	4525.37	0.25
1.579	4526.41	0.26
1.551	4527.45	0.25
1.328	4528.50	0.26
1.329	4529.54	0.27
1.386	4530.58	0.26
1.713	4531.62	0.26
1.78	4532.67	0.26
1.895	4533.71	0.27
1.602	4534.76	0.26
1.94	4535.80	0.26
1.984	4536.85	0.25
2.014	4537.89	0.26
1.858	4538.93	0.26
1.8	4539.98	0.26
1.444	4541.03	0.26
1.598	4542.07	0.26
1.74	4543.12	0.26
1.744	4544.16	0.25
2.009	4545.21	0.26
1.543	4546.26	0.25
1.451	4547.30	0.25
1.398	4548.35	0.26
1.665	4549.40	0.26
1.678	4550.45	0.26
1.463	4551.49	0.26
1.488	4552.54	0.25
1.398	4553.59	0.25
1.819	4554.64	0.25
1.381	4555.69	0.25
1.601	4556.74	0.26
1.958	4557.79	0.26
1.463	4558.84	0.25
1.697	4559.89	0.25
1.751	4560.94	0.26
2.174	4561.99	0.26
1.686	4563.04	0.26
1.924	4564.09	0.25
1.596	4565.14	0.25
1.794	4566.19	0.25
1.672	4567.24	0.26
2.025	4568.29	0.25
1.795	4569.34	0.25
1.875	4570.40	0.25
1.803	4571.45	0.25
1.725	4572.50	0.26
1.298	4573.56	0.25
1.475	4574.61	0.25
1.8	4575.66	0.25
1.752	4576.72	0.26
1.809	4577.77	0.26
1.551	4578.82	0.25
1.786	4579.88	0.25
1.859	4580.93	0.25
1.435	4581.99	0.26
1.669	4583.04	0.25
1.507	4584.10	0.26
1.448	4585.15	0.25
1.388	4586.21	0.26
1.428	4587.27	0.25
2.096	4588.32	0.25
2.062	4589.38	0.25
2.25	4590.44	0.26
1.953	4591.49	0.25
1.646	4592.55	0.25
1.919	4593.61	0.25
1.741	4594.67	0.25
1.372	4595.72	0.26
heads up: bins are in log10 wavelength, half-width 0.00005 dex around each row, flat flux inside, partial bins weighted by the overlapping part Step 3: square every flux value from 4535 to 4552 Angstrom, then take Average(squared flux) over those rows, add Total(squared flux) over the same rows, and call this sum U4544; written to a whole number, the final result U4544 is 50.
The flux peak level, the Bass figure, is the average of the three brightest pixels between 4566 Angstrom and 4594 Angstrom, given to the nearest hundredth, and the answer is 2.14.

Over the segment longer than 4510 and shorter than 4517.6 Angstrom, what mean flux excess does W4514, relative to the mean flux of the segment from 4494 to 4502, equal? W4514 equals -0.17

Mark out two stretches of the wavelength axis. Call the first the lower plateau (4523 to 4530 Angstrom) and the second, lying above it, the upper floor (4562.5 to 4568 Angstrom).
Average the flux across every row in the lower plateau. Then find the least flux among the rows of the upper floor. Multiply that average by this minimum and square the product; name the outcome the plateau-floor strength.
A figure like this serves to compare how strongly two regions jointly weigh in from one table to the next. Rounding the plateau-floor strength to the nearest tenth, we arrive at 6.1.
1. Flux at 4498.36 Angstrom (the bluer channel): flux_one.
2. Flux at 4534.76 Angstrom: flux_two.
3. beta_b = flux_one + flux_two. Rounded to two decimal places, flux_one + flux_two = 3.29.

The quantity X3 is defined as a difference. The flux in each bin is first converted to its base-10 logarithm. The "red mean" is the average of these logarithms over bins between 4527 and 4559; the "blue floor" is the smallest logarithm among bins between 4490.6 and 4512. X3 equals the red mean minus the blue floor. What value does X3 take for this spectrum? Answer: 0.124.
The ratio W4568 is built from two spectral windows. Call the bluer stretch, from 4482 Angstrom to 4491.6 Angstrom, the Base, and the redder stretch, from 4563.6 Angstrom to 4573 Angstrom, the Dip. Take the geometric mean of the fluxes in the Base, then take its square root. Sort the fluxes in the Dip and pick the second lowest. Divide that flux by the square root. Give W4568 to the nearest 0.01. 1.29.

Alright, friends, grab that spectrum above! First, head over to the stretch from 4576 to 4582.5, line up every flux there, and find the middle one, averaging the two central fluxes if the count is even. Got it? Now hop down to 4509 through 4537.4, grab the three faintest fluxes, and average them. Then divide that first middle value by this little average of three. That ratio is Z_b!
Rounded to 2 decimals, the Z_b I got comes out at 1.38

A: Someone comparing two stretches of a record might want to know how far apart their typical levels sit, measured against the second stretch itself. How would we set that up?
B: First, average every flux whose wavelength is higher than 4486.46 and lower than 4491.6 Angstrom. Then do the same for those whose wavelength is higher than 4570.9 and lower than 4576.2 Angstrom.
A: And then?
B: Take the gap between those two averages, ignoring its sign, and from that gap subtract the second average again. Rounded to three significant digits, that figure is -1.56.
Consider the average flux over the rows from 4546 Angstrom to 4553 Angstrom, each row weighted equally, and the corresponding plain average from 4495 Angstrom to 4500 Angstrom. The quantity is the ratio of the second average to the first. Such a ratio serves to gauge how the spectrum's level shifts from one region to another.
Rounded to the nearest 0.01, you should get 1.16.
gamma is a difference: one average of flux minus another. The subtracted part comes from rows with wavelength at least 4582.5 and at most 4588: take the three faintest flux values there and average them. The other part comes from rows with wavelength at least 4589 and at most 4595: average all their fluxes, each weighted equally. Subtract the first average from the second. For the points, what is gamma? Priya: 0.5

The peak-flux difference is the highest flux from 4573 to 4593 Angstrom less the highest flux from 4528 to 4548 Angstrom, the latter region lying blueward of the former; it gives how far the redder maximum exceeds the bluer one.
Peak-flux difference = 0.24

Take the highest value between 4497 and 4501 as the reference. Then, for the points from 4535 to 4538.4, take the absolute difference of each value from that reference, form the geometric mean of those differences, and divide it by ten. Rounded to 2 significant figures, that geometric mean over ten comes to 0.014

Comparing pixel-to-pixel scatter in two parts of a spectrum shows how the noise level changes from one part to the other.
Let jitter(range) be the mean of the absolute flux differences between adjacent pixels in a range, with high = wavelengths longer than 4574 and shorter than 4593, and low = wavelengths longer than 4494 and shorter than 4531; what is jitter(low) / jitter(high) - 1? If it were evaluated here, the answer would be 0.19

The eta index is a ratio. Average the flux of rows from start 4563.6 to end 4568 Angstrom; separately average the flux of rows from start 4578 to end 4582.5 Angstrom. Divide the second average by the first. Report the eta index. 0.95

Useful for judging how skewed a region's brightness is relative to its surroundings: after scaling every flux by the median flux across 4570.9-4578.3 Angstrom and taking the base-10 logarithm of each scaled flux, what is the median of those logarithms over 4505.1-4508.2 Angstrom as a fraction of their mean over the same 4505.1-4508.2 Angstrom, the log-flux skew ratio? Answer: 1.4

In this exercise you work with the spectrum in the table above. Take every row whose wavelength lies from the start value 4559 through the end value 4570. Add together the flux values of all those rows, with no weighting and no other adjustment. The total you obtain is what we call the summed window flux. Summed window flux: 18.1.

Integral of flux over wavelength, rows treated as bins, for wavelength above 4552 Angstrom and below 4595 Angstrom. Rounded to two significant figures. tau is 74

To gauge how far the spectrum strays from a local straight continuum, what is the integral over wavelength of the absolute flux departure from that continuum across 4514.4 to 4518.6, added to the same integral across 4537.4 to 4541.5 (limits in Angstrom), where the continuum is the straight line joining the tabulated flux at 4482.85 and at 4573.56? 2.3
